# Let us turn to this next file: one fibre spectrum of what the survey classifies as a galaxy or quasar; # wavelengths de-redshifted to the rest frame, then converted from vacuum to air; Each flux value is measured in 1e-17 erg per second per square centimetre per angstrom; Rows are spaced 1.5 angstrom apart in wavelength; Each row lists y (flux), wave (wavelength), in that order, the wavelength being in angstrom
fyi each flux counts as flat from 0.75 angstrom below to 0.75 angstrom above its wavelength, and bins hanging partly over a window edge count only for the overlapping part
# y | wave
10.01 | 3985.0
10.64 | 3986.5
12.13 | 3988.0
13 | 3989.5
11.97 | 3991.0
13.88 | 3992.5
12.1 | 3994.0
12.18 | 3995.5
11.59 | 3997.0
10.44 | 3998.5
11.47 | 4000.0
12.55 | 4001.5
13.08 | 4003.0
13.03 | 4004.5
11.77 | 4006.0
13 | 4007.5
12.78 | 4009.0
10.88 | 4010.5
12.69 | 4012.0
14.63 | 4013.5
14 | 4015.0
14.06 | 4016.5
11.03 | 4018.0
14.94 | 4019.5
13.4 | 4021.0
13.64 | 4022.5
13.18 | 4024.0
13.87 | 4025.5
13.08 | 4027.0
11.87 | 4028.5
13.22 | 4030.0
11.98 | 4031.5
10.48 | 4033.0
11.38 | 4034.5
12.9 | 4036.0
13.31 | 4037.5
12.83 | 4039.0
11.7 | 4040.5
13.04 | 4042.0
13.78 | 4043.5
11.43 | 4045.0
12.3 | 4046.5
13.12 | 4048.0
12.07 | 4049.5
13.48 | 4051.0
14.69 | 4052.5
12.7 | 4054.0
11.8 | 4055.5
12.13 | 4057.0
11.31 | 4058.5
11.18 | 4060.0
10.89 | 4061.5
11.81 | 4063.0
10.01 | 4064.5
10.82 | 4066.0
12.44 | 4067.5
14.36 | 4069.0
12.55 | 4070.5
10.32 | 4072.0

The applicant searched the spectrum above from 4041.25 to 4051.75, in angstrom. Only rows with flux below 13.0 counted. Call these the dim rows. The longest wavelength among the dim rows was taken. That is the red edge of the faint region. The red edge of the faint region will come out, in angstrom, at 4049.5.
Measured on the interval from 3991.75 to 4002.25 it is 4001.5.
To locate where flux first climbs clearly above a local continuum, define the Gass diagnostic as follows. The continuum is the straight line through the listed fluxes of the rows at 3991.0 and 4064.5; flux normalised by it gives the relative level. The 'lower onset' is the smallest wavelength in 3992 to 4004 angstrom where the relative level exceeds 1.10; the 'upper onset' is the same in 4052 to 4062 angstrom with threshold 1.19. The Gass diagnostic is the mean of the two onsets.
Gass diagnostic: 4022.5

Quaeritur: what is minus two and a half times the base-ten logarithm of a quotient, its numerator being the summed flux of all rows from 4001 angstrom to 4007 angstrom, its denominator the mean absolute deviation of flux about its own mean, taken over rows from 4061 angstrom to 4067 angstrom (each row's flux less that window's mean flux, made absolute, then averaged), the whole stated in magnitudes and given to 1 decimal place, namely -5.1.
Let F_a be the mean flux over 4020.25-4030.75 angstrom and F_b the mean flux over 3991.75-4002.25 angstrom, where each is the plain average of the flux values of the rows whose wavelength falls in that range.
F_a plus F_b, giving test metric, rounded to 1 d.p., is 25.2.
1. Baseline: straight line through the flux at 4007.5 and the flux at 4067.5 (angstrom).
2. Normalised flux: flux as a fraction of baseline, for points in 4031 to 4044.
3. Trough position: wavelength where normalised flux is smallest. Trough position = 4033.0 angstrom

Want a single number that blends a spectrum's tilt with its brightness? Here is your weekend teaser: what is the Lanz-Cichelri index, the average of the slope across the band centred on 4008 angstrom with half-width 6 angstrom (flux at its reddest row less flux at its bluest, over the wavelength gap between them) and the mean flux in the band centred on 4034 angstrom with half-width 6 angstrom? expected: 6.20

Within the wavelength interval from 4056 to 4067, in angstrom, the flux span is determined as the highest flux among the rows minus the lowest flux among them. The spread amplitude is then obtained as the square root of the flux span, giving 1.46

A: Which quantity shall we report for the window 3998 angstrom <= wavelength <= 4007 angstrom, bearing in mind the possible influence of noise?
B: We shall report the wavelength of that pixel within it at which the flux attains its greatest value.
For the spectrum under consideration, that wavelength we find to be 4003.0 angstrom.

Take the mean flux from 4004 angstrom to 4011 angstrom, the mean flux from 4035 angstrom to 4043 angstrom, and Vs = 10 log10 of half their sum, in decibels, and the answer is 11.0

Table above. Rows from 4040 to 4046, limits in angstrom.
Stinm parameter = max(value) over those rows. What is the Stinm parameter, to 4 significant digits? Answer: 13.78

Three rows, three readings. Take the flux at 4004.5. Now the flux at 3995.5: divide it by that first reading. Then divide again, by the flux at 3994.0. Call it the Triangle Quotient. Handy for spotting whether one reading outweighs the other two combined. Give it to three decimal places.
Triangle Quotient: 0.077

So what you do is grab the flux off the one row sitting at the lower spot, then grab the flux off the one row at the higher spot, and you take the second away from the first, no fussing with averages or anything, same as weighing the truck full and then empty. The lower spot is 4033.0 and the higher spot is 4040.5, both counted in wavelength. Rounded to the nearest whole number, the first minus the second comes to -1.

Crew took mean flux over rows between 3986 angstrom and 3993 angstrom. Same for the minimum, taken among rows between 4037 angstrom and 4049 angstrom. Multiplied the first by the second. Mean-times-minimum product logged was 141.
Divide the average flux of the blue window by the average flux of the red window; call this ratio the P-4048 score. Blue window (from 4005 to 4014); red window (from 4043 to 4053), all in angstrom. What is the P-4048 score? 0.97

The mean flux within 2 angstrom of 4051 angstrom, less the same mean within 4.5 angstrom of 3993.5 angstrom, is 1.0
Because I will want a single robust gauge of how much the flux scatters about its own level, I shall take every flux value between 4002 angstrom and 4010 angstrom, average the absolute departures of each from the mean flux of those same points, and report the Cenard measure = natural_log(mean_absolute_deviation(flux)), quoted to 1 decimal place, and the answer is -1.0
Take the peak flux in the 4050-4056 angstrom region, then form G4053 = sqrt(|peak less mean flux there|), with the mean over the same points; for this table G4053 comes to 1.23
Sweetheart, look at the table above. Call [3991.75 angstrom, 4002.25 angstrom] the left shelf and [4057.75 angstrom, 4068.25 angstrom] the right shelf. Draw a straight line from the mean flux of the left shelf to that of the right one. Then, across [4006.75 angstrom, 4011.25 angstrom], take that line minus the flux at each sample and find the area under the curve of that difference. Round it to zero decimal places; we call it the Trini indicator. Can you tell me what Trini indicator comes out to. -2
